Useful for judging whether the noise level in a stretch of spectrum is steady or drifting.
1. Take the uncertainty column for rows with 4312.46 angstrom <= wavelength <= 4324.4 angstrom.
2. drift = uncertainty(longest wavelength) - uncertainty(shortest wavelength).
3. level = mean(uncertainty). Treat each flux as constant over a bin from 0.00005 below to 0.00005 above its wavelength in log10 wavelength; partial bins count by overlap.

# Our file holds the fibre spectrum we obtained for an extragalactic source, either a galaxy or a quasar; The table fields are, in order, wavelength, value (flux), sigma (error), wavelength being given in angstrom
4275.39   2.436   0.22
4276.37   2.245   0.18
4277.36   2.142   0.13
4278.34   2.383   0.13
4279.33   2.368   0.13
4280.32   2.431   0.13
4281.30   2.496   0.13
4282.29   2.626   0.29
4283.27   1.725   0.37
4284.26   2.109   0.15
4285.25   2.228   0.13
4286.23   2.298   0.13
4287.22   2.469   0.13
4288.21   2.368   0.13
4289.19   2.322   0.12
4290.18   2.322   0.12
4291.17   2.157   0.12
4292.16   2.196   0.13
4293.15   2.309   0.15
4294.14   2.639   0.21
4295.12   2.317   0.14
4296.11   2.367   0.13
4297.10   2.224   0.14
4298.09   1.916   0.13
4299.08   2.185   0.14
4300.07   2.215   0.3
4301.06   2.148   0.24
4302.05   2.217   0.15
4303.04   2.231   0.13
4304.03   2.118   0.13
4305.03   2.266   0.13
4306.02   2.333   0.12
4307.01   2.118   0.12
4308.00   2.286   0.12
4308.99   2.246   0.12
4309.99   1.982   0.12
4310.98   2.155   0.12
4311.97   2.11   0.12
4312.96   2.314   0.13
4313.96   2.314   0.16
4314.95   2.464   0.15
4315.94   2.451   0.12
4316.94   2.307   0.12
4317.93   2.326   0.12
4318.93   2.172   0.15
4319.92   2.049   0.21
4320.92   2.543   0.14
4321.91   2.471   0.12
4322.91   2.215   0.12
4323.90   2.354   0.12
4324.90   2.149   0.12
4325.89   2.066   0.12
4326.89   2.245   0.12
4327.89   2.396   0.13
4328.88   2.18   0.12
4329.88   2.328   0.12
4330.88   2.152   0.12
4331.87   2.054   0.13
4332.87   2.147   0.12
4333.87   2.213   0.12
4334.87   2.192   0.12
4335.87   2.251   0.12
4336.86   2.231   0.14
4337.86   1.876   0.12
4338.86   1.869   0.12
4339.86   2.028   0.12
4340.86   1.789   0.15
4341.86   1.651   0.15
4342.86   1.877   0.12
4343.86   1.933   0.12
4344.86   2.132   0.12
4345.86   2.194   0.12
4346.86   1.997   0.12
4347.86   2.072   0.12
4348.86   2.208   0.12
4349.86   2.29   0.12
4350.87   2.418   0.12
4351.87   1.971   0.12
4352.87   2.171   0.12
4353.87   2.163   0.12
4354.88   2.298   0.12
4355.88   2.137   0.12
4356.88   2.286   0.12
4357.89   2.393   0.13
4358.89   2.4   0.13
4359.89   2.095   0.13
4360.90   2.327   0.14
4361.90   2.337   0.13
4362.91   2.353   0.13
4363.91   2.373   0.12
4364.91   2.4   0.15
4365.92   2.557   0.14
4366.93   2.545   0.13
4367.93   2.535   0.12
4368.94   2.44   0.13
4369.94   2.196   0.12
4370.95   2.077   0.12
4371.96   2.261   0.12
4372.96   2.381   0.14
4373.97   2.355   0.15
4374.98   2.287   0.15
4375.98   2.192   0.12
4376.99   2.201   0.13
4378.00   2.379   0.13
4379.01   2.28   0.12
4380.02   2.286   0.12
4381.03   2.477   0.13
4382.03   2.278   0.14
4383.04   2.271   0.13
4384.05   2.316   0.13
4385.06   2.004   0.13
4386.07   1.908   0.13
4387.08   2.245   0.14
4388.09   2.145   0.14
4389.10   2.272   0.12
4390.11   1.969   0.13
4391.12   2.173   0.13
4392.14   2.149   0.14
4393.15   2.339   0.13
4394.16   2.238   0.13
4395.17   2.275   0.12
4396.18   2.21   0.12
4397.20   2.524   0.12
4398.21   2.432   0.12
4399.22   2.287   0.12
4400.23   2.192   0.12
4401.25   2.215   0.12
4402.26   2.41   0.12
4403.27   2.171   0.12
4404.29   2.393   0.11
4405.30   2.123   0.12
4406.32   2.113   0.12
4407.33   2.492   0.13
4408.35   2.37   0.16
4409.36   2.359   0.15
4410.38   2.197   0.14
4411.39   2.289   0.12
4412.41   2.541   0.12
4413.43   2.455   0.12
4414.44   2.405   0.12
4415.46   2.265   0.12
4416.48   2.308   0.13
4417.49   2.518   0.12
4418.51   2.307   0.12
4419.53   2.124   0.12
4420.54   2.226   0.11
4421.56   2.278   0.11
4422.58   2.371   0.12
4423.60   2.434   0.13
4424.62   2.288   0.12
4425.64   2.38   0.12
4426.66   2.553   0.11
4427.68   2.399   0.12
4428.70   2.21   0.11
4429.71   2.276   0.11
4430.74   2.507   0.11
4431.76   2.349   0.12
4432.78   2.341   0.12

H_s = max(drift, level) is 0.138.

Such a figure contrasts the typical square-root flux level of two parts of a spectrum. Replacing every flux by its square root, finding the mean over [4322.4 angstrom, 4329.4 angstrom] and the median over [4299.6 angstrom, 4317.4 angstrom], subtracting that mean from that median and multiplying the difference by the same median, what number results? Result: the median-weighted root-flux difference 0.005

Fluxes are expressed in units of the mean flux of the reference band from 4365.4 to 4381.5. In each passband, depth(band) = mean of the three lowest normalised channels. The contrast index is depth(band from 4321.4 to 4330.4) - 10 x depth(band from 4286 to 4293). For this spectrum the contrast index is -8.6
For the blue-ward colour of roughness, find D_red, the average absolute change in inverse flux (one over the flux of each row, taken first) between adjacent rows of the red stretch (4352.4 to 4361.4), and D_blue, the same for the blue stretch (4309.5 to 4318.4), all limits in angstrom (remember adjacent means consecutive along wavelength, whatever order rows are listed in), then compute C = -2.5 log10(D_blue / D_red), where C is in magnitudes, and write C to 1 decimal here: 0.4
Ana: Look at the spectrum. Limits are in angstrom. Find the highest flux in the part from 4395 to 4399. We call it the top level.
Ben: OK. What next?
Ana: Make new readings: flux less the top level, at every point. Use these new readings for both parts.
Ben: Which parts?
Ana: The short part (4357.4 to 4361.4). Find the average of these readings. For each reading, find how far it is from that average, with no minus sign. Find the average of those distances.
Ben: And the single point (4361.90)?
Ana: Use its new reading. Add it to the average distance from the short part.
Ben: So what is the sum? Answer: -0.08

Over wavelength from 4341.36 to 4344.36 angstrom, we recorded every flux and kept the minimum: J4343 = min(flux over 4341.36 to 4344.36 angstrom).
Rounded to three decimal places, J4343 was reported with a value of 1.651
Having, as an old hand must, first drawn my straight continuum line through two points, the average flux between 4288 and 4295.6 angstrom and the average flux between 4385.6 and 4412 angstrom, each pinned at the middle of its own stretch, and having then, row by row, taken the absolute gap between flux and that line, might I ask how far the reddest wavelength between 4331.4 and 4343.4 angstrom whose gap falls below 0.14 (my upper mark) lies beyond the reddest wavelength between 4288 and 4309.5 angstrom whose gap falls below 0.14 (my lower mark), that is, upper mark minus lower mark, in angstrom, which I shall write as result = 27.9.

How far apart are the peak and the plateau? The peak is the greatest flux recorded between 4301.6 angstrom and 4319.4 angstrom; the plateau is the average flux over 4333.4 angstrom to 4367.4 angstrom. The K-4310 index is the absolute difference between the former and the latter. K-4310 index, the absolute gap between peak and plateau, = 0.29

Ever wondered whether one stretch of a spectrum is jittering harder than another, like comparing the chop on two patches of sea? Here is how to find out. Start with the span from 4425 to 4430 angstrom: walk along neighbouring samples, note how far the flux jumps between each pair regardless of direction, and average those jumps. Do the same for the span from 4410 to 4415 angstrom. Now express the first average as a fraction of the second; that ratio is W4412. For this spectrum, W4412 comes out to 1.2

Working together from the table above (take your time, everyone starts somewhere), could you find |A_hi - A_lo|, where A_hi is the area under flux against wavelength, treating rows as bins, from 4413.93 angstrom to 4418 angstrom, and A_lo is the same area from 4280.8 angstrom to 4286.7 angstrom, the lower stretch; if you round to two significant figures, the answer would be 3.6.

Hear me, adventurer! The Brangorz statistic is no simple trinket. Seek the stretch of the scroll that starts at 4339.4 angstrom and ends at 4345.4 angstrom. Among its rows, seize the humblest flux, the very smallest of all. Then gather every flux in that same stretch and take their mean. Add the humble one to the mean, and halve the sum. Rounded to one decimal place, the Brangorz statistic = 1.8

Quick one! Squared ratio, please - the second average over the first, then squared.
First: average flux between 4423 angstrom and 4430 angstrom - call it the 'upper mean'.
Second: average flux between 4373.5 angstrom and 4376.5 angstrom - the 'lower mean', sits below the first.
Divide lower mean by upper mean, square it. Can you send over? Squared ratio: 0.93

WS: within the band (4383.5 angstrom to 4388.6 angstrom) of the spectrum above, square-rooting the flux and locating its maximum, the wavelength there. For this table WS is 4384.05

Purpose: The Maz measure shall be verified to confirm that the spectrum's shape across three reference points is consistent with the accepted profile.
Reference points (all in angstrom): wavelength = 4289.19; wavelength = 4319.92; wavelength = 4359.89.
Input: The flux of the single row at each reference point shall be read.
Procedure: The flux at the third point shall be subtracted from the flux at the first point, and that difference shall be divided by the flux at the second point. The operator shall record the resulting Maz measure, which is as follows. 0.11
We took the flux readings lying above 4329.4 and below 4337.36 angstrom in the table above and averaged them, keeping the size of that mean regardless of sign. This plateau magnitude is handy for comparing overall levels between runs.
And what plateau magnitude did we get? 2.20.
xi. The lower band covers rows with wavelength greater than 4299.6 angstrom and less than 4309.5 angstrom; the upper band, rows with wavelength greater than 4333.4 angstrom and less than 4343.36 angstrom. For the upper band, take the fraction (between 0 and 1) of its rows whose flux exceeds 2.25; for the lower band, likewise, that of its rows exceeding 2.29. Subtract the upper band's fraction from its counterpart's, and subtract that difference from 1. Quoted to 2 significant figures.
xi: 1.0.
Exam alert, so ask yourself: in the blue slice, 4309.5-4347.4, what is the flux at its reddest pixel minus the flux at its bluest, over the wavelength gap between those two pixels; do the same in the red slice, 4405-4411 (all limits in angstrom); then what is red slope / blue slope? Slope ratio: 36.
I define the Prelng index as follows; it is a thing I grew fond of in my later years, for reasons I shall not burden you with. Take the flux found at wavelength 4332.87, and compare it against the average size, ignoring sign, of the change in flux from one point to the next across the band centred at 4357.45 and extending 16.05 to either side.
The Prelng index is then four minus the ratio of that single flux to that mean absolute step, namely -13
